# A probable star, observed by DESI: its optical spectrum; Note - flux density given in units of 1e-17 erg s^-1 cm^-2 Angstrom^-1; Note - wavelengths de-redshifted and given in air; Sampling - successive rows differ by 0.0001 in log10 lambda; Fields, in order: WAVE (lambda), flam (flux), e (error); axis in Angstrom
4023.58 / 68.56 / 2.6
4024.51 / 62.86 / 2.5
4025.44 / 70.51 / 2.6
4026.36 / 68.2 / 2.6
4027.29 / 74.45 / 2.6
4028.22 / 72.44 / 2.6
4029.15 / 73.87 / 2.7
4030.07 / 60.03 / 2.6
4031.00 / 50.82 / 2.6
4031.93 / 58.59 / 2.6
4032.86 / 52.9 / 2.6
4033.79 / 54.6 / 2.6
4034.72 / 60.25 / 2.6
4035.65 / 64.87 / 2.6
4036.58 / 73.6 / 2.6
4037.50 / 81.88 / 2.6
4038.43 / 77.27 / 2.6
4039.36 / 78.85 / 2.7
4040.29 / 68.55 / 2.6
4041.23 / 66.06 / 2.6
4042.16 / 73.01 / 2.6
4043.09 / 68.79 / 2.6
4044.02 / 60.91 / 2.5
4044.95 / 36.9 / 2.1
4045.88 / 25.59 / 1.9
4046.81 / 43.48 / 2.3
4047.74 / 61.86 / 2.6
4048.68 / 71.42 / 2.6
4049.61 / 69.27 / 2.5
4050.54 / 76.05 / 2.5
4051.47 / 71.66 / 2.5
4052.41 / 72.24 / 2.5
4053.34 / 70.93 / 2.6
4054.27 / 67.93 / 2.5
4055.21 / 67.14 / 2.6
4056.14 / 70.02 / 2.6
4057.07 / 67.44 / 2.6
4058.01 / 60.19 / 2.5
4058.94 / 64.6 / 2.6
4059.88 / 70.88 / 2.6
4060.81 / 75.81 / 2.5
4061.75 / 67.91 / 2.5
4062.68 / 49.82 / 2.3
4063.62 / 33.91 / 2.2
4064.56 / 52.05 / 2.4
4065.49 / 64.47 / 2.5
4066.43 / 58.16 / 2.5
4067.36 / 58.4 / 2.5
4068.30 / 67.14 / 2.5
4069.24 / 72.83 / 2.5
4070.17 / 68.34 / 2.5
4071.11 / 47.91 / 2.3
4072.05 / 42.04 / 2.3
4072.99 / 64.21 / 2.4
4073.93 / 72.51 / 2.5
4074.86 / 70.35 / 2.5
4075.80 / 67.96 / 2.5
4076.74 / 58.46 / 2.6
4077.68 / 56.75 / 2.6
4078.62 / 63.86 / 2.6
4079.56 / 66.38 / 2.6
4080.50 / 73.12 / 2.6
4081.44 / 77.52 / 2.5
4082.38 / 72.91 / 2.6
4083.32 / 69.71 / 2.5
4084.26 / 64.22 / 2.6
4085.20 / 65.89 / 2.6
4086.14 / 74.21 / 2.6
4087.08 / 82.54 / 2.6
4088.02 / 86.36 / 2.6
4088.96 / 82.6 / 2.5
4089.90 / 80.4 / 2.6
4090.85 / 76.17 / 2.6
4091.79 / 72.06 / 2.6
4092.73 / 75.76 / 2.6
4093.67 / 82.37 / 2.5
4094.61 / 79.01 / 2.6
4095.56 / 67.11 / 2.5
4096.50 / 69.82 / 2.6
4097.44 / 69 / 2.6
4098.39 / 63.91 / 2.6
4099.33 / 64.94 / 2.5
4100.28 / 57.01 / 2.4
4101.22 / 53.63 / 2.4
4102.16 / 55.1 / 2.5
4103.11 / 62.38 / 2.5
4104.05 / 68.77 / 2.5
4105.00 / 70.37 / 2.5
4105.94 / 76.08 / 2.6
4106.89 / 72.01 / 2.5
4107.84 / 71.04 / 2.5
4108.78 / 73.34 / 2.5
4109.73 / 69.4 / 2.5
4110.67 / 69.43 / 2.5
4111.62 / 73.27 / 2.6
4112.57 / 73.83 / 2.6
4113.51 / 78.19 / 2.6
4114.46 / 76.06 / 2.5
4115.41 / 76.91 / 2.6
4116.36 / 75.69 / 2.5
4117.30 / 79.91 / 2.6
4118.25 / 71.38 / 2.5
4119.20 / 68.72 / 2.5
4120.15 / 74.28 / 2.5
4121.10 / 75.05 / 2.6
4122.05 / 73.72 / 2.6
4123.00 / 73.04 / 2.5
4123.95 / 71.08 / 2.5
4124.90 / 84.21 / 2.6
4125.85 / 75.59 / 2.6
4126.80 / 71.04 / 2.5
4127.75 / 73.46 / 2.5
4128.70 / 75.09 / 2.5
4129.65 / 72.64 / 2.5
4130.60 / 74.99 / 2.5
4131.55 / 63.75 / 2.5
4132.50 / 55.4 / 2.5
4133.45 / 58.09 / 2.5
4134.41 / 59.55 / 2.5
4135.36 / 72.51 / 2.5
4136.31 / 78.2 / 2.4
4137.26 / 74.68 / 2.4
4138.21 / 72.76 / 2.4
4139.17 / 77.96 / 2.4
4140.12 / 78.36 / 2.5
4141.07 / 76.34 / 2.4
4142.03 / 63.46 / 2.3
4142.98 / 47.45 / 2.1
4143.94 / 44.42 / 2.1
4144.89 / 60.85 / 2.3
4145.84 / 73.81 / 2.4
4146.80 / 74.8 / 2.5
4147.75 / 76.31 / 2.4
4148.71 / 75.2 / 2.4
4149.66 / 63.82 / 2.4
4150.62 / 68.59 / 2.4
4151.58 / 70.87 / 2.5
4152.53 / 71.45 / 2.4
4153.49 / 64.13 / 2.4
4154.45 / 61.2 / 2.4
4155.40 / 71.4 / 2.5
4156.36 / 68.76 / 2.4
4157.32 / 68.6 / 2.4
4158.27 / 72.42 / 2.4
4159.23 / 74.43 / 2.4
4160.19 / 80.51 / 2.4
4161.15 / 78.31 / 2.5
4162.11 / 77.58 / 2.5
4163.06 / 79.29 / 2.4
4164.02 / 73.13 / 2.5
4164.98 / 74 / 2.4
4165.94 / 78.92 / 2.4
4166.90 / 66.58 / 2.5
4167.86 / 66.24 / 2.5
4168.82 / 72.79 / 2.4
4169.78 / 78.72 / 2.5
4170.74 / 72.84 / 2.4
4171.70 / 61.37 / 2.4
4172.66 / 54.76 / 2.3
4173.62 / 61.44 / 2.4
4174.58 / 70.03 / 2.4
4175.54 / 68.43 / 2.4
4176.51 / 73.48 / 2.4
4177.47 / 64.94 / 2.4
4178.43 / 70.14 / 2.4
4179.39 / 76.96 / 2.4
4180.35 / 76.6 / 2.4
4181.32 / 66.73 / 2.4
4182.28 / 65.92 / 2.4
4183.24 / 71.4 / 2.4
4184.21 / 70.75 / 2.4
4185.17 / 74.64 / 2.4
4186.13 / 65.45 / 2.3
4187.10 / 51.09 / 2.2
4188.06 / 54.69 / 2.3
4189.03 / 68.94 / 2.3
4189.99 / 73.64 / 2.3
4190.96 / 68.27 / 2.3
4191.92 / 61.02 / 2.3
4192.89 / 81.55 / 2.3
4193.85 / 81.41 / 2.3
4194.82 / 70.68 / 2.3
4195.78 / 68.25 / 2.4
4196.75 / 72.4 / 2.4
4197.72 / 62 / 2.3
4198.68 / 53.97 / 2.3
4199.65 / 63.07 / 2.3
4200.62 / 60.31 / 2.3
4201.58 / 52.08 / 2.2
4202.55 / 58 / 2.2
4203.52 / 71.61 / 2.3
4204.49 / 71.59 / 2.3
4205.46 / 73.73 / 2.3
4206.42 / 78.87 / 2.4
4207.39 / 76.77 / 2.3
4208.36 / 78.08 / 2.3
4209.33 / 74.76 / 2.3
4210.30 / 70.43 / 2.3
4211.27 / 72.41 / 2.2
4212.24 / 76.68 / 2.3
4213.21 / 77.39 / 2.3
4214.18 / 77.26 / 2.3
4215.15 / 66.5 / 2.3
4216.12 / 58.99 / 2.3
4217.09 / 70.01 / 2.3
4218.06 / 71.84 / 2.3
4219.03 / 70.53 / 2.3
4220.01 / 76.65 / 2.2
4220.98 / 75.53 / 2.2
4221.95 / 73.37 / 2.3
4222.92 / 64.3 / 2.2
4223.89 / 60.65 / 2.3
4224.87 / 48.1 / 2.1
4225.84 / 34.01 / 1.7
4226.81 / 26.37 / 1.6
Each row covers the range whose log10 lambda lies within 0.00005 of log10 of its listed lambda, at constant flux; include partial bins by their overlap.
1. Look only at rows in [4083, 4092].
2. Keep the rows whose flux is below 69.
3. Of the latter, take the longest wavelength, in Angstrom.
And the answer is 4085.20 Angstrom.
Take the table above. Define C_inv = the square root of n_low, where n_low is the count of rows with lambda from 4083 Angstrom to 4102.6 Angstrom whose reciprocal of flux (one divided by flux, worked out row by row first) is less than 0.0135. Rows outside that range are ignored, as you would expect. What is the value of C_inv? 3.0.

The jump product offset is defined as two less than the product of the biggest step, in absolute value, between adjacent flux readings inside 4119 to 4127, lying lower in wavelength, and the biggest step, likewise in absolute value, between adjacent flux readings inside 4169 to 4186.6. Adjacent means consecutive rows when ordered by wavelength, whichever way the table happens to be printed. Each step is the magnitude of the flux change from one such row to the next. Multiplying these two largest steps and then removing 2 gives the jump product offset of 149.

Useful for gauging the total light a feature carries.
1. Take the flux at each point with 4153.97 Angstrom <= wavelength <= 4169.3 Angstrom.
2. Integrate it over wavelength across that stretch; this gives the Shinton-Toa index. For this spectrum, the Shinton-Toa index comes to 1116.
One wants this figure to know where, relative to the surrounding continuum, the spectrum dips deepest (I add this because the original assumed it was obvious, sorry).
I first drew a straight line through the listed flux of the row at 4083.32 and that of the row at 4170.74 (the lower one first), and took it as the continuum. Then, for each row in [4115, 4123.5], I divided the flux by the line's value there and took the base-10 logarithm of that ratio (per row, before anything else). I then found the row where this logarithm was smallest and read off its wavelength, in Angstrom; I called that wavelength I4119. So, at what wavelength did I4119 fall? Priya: 4119.20 Angstrom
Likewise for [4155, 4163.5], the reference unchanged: 4157.32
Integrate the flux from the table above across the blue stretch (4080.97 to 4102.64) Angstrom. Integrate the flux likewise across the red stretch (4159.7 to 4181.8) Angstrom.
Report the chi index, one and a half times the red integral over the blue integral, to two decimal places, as 1.53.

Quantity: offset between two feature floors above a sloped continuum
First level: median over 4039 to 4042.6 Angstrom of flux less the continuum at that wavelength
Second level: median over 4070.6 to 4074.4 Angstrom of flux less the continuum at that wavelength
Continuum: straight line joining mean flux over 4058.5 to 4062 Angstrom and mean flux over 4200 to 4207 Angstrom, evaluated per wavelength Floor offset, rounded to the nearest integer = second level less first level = -14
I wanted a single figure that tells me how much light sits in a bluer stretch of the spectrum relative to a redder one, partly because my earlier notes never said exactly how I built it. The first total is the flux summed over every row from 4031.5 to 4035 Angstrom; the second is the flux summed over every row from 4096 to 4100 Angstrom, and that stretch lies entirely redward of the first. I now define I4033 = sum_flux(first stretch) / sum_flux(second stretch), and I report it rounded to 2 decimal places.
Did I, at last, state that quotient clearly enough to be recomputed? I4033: 0.85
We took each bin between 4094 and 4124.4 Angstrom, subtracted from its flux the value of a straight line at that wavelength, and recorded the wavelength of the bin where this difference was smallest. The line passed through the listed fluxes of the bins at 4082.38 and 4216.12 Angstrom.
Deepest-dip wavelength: 4101.22 Angstrom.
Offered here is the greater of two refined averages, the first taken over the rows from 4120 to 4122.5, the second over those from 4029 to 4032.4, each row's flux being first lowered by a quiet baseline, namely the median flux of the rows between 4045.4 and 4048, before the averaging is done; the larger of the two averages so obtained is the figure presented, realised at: 30.9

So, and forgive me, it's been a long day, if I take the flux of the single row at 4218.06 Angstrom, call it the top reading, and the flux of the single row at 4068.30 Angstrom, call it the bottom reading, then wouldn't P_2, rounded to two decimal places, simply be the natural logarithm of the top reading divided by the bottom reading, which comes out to 0.07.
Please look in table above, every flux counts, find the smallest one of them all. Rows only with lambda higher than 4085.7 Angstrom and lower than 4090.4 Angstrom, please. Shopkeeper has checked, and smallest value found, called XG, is 74.21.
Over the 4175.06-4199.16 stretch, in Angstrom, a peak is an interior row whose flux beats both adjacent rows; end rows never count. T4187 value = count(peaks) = 7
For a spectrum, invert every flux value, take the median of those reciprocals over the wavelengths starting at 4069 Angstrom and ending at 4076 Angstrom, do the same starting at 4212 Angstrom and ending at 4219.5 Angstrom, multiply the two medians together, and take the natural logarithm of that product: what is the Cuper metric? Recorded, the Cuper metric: -8.49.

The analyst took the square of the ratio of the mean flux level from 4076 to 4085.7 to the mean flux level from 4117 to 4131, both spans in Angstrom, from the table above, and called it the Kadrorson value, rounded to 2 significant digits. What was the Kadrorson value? 0.81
